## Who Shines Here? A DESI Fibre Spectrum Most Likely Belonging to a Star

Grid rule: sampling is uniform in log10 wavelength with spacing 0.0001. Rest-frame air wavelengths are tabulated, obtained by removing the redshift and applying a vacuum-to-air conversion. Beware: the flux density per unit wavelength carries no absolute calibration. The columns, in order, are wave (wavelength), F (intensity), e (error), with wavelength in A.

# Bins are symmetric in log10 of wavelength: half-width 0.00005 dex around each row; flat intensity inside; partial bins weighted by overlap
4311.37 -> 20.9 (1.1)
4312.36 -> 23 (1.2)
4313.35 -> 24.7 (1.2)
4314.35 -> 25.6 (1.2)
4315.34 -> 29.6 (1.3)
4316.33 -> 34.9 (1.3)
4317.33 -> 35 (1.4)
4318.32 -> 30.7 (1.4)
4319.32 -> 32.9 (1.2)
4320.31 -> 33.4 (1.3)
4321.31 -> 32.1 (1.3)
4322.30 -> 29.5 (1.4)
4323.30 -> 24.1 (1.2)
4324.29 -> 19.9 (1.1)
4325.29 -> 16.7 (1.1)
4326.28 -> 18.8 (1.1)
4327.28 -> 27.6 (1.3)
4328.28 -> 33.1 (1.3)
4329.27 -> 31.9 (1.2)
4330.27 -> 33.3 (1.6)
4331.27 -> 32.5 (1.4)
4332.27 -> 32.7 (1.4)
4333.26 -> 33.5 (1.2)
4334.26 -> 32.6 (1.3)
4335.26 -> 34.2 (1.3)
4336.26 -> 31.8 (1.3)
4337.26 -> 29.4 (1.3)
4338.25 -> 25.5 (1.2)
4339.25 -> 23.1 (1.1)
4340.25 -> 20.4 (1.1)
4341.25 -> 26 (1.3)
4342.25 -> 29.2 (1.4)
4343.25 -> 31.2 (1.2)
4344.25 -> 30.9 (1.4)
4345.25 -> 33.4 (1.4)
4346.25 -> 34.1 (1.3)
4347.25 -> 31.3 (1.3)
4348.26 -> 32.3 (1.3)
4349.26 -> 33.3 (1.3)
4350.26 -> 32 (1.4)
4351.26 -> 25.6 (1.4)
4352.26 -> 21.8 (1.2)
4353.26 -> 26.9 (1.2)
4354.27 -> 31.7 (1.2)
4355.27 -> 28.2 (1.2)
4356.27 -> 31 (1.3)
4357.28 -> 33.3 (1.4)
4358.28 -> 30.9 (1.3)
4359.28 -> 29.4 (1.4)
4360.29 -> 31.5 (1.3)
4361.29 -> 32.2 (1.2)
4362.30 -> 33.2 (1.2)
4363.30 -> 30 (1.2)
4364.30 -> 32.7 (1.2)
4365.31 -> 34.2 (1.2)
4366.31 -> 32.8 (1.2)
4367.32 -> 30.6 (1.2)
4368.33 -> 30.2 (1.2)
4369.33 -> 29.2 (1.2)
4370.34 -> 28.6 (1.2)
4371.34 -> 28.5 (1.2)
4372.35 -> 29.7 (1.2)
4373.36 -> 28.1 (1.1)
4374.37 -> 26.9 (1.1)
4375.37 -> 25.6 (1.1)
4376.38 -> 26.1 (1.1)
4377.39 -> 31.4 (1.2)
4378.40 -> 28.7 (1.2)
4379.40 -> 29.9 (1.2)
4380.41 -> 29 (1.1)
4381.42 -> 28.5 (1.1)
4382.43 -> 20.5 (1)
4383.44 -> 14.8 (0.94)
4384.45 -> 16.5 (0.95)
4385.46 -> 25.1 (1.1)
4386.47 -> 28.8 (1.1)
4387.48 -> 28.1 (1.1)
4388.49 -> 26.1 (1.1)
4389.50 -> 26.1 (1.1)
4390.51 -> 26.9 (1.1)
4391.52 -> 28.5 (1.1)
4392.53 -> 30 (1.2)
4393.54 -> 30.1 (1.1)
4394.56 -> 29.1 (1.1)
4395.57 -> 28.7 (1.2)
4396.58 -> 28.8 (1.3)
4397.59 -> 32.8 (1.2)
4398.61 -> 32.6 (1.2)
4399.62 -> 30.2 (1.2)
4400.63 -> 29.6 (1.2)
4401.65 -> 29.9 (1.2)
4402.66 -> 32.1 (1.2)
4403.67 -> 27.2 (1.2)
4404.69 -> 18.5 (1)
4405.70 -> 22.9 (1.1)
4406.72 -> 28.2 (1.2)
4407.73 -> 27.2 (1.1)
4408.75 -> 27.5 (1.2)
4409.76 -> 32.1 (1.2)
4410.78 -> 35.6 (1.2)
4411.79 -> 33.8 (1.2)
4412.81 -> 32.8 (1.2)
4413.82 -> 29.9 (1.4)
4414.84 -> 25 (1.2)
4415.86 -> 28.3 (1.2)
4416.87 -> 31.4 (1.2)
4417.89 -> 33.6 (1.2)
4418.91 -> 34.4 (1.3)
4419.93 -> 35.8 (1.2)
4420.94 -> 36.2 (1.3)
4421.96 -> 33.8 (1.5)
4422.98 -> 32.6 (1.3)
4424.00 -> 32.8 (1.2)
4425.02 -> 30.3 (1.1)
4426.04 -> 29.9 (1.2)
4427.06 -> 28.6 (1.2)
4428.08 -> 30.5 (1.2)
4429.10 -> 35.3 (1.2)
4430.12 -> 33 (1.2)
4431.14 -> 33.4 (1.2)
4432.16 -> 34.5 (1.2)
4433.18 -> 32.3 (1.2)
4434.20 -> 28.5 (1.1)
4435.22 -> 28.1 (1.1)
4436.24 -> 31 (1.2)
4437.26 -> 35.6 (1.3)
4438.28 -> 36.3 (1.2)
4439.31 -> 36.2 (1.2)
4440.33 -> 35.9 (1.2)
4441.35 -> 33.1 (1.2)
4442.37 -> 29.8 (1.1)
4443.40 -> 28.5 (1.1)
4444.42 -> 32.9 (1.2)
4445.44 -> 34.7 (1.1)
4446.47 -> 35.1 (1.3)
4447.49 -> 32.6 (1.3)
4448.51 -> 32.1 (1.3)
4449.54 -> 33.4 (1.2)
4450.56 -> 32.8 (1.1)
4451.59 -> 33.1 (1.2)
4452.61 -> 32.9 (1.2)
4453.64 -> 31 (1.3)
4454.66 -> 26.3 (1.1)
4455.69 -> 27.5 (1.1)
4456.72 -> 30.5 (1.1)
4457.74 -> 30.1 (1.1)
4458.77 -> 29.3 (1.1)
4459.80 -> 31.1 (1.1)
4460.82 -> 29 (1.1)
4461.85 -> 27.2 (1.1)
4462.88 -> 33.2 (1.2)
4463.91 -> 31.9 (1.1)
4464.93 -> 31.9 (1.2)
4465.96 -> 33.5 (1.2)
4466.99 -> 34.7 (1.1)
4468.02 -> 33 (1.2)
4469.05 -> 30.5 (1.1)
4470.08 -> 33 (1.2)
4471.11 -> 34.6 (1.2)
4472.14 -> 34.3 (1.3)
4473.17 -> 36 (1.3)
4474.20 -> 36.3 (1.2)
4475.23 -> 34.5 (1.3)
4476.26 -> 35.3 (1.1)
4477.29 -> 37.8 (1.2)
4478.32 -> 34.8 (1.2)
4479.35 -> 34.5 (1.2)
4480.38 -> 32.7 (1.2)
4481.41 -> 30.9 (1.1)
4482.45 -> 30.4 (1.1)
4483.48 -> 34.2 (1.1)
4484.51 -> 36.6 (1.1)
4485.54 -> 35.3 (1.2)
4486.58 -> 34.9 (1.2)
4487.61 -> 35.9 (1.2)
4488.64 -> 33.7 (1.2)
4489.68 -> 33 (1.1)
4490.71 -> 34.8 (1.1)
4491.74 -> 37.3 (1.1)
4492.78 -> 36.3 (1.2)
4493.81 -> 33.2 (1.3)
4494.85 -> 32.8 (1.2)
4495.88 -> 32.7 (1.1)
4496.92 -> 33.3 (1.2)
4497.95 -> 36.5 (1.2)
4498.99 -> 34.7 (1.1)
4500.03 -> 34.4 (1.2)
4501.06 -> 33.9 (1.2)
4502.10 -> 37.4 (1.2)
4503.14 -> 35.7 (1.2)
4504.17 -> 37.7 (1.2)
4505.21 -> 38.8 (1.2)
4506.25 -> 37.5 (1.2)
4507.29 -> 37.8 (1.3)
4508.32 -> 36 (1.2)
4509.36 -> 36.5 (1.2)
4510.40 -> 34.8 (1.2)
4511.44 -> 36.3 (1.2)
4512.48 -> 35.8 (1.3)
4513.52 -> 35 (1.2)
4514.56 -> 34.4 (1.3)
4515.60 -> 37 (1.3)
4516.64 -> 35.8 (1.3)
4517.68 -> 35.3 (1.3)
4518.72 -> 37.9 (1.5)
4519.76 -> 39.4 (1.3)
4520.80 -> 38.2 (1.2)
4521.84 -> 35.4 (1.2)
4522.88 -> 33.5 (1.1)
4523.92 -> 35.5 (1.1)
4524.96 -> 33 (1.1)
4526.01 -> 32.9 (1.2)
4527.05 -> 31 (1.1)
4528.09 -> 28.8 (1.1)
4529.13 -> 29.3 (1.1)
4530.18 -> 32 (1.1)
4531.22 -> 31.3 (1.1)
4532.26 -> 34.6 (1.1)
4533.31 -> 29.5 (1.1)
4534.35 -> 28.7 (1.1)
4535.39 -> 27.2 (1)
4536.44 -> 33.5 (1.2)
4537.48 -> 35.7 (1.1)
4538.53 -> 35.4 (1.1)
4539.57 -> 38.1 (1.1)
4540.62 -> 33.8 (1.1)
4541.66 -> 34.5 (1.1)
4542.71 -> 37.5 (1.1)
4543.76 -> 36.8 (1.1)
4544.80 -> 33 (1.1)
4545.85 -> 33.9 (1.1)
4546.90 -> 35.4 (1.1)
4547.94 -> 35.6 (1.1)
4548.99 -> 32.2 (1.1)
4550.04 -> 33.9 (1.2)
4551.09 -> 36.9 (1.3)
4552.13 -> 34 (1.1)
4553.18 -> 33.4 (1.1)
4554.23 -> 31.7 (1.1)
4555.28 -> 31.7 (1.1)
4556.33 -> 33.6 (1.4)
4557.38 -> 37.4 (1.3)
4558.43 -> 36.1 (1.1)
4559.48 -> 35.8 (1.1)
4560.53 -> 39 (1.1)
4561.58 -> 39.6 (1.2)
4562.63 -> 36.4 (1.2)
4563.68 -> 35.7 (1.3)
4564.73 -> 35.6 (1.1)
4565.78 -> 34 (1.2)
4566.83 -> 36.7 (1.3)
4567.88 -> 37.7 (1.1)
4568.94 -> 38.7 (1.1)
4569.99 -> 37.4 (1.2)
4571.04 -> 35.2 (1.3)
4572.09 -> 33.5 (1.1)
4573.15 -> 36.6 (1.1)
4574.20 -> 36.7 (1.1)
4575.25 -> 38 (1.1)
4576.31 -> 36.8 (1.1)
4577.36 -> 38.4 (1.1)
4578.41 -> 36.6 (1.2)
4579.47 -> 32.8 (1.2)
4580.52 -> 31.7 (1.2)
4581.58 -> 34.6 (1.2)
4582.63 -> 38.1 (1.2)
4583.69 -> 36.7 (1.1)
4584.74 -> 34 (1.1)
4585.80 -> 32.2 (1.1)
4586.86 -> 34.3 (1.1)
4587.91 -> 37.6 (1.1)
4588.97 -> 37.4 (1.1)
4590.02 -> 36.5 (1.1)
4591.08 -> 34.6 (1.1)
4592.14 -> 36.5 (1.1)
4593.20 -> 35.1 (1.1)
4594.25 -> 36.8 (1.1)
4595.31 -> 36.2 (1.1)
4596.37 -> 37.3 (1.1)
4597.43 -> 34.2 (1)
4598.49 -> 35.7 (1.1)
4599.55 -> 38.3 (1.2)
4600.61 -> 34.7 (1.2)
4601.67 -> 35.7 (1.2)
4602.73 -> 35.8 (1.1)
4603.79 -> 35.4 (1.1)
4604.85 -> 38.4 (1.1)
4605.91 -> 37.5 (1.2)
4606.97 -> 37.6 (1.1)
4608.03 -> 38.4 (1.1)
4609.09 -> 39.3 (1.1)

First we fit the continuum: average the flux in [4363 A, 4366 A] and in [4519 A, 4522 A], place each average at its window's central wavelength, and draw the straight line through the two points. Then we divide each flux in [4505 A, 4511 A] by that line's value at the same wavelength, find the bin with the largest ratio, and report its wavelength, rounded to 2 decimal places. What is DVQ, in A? 4505.21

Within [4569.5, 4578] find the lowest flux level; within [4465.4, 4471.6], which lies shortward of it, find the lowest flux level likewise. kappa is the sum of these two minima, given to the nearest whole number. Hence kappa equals 64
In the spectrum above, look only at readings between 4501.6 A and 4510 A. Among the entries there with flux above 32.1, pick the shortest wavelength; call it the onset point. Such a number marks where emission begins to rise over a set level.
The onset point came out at 4502.10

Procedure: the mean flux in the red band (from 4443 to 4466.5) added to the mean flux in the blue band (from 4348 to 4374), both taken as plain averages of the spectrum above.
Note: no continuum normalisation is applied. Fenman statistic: 61.6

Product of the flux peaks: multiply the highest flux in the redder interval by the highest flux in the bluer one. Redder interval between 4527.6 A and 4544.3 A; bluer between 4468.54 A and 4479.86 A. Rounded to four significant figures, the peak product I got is 1440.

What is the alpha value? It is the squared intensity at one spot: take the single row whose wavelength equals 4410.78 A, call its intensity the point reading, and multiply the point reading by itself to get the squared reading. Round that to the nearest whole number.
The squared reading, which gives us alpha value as 1267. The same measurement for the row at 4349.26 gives 1109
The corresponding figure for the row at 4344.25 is 955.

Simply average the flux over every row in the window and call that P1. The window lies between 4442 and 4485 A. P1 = 32.5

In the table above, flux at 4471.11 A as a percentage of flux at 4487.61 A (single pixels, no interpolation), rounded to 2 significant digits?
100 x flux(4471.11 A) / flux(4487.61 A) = 96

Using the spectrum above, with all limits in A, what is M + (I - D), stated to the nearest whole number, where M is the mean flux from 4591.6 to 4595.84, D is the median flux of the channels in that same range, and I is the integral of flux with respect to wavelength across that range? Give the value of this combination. 153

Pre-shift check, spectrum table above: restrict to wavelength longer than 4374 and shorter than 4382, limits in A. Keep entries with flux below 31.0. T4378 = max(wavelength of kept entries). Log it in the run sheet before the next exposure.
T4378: 4381.42 A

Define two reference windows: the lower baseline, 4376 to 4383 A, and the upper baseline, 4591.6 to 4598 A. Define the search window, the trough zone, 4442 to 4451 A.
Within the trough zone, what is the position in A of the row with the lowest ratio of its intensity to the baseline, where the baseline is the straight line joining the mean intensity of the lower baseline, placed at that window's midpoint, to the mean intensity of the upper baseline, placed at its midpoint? 4443.40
